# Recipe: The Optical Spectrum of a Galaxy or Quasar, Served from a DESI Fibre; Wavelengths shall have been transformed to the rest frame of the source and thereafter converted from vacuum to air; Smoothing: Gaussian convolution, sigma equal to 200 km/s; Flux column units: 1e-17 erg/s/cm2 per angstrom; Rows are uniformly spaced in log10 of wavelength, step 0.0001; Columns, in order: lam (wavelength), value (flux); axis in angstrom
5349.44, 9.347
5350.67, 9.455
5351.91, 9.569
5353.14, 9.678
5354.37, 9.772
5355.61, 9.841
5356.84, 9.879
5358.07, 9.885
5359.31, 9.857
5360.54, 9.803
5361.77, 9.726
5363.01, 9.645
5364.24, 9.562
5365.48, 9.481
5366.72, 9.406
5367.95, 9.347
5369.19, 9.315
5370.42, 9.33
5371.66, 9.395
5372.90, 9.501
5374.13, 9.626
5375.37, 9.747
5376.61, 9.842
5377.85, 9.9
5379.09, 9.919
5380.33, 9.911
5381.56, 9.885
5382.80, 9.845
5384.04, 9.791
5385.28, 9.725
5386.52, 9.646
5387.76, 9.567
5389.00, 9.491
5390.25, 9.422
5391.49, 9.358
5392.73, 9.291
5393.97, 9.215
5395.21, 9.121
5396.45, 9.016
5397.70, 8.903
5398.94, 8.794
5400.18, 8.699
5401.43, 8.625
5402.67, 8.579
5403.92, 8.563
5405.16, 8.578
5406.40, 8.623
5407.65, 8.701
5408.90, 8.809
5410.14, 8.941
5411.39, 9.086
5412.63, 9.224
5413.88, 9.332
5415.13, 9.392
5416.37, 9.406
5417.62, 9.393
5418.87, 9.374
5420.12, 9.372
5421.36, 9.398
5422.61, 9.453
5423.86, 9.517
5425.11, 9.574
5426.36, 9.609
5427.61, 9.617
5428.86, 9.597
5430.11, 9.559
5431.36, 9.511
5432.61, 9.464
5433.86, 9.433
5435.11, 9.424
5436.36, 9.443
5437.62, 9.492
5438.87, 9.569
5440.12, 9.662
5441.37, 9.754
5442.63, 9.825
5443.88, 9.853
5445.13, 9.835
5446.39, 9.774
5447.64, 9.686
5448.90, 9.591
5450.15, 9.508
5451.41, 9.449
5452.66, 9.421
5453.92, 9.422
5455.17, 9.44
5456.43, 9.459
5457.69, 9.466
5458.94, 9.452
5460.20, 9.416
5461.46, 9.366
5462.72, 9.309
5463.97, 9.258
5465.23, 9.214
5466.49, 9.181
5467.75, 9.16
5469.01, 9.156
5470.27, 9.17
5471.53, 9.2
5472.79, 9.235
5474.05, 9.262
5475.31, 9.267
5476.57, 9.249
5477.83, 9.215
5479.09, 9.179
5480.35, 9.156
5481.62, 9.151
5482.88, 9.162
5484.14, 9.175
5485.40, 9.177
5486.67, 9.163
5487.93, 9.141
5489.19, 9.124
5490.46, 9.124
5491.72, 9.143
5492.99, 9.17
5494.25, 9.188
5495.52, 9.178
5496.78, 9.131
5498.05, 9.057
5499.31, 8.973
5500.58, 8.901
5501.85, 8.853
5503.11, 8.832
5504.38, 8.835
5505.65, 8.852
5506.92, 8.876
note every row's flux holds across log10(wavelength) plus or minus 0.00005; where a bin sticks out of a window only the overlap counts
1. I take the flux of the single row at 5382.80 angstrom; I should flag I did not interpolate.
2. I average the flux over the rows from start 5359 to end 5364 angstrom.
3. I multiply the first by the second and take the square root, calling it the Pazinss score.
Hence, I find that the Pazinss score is 9.80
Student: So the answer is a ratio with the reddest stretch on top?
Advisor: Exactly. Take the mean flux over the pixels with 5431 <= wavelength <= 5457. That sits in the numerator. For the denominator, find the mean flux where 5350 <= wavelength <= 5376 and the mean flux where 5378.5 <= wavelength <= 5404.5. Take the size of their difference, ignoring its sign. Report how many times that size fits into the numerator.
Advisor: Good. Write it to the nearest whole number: 31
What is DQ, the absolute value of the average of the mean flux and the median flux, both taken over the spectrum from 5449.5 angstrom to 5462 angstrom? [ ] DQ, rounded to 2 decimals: 9.44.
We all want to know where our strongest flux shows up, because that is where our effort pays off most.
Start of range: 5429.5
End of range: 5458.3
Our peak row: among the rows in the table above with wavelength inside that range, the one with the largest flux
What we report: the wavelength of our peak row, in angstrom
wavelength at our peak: 5443.88 angstrom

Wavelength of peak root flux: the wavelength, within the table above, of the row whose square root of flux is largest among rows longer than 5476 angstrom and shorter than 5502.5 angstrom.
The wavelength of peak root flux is 5476.57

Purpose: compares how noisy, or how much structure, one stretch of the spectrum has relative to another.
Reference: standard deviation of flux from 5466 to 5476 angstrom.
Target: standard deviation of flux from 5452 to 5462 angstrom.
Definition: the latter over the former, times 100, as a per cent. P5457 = 71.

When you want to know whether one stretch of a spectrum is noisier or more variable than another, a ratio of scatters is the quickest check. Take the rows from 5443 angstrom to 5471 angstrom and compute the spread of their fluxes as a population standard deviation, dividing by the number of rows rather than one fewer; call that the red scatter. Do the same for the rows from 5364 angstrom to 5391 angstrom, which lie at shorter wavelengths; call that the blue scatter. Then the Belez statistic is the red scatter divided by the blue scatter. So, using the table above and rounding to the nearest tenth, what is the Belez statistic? 1.0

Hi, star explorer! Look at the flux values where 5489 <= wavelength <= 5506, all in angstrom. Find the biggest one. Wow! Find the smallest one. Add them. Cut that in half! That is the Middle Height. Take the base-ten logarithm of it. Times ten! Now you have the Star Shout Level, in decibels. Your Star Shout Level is 9.55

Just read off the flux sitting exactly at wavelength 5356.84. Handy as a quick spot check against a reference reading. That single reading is 9.879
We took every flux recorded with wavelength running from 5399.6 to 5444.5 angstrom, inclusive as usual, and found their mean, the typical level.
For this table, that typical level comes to 9.29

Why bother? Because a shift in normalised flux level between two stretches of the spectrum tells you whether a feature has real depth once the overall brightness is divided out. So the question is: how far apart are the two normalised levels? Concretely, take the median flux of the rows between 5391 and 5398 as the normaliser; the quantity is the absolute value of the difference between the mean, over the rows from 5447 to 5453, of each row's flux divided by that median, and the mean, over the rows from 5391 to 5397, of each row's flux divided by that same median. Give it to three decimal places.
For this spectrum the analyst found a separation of 0.036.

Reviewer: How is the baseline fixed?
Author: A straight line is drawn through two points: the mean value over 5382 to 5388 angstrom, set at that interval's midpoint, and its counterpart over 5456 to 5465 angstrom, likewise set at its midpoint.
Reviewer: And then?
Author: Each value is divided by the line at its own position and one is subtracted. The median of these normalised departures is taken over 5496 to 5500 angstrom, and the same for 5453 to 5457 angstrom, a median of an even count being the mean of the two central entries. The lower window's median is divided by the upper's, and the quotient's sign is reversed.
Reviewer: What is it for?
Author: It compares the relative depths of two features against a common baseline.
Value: 0.2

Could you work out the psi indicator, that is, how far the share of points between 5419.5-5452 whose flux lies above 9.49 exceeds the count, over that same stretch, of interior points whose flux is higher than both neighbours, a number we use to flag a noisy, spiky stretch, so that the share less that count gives -1.3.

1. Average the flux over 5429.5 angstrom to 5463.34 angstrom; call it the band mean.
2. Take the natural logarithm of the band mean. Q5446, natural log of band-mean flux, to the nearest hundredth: 2.26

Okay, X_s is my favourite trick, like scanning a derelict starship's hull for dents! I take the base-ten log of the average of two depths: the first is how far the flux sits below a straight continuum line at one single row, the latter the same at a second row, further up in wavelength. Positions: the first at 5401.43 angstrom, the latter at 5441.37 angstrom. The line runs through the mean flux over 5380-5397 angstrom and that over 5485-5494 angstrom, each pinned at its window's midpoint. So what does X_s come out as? -0.7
